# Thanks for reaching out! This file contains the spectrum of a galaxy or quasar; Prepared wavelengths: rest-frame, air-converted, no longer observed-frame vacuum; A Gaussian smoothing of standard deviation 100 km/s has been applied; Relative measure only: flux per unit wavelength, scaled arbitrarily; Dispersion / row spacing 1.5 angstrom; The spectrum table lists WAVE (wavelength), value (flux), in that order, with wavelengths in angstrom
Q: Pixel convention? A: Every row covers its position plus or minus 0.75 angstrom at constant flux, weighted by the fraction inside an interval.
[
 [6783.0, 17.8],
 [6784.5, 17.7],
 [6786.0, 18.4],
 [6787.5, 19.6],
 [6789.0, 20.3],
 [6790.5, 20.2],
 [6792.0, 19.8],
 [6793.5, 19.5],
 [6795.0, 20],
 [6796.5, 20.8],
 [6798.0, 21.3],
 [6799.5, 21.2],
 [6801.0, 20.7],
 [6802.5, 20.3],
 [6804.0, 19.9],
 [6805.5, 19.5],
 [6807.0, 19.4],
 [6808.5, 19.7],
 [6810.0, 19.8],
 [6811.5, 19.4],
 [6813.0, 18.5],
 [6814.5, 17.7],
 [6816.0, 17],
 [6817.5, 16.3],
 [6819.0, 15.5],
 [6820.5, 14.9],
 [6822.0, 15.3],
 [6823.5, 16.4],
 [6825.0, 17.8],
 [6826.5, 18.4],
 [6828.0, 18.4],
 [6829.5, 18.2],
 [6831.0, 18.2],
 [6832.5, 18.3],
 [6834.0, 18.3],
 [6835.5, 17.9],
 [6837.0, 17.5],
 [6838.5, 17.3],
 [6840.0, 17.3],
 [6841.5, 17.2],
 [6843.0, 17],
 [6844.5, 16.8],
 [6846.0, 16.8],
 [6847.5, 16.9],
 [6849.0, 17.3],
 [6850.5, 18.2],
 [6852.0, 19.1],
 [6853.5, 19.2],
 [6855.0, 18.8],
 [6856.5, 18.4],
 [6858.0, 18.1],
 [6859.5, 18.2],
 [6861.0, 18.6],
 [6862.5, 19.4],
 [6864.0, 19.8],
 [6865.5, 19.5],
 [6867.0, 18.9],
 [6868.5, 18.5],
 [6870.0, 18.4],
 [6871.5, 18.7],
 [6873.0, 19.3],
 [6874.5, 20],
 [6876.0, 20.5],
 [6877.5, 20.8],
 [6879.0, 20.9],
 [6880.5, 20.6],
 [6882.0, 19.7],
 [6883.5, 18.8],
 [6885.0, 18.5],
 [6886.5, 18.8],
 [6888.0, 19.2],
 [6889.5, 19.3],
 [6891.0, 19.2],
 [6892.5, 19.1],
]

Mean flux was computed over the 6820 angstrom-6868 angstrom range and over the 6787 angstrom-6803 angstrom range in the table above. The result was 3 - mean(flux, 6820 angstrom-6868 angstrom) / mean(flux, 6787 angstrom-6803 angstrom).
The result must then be 2.12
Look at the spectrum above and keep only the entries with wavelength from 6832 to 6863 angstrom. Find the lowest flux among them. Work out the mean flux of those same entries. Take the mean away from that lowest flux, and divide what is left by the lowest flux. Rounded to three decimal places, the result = -0.067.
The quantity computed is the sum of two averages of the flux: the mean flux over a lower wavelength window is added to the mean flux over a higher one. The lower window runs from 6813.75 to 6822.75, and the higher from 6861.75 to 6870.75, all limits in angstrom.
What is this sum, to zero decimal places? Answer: 35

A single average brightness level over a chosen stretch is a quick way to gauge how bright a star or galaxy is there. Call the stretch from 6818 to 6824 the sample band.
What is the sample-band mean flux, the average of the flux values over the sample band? 15.5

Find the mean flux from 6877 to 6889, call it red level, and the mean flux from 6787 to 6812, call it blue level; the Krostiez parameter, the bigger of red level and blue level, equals 20.1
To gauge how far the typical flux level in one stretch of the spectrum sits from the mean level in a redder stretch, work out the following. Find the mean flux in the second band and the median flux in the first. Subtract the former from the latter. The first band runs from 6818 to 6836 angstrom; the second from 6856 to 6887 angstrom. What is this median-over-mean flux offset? -1.2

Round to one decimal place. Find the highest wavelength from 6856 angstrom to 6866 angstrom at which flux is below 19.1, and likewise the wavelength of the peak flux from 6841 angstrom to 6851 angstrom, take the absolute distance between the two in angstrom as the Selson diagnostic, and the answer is 10.5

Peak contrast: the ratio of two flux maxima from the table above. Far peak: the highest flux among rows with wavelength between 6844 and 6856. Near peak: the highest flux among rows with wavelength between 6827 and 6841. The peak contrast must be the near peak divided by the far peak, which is 0.96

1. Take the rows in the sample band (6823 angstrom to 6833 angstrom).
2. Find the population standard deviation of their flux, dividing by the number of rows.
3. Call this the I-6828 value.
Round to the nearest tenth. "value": 0.7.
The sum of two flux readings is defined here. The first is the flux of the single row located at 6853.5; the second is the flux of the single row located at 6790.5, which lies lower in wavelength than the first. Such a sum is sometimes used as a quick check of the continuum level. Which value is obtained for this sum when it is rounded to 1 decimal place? 39.4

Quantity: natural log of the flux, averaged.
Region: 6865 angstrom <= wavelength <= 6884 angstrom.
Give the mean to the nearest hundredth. 2.97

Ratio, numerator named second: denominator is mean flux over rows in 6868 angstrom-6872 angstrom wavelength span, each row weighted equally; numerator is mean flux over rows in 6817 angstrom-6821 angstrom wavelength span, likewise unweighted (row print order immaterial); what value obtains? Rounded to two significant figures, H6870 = 0.84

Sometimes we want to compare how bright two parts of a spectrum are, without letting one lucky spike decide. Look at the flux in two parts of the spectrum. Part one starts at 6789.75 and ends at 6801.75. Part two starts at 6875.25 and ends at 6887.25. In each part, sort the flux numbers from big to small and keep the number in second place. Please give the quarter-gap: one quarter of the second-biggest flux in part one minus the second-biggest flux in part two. 0.1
